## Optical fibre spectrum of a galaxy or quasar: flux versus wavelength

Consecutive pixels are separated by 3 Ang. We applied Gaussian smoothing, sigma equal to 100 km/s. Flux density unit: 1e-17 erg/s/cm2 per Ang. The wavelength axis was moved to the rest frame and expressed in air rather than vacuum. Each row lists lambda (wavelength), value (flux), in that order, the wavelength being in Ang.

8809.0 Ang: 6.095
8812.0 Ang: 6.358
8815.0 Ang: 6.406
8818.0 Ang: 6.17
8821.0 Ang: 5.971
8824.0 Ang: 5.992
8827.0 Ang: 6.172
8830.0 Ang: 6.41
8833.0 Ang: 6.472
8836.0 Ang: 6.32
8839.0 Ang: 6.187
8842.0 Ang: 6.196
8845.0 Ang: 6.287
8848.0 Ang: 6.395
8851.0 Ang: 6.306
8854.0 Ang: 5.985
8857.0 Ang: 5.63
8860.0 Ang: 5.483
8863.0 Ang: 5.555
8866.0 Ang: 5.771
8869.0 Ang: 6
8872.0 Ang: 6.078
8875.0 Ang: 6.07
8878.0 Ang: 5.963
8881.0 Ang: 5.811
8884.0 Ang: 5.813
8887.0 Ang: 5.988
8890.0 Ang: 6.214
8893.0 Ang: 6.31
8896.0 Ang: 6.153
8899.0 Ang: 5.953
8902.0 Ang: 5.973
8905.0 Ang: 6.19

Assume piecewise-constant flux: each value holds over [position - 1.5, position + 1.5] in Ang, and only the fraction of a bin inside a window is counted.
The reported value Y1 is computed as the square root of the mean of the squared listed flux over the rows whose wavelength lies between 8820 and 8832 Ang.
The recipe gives 6.14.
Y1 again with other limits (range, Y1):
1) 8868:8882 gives 5.99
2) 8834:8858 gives 6.17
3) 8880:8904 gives 6.03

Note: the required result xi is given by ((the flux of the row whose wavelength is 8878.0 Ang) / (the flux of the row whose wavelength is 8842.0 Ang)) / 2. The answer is 0.481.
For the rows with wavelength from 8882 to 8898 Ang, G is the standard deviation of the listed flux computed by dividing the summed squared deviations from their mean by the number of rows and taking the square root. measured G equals 0.18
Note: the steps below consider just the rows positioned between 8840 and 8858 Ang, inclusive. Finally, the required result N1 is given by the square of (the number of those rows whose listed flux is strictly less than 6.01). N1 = 4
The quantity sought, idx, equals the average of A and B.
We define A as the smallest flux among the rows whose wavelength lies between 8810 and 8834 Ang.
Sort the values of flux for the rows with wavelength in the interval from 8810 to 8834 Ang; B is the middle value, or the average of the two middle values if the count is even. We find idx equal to 6.12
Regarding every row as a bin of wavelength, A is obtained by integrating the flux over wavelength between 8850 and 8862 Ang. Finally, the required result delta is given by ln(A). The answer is 4.25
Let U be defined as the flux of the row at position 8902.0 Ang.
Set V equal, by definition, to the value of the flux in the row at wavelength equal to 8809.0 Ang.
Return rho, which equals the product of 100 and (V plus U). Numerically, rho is 1207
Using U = 5.973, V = 6.095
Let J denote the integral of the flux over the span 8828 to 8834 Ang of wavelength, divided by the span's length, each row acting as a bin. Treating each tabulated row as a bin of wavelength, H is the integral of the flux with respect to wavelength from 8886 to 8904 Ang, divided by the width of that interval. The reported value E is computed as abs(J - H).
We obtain 0.31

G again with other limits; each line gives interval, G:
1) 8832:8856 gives 0.14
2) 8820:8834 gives 0.21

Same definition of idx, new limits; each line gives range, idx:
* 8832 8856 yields 6.14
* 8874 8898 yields 5.92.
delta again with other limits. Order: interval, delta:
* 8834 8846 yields 4.32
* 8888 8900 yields 4.30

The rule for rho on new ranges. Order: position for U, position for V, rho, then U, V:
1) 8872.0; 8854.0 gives 1206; 6.078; 5.985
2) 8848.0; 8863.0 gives 1195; 6.395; 5.555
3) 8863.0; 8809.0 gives 1165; 5.555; 6.095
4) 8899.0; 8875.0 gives 1202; 5.953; 6.07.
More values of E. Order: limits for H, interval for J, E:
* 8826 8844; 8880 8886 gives 0.47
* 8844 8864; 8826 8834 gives 0.40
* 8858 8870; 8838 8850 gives 0.58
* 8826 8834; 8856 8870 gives 0.68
